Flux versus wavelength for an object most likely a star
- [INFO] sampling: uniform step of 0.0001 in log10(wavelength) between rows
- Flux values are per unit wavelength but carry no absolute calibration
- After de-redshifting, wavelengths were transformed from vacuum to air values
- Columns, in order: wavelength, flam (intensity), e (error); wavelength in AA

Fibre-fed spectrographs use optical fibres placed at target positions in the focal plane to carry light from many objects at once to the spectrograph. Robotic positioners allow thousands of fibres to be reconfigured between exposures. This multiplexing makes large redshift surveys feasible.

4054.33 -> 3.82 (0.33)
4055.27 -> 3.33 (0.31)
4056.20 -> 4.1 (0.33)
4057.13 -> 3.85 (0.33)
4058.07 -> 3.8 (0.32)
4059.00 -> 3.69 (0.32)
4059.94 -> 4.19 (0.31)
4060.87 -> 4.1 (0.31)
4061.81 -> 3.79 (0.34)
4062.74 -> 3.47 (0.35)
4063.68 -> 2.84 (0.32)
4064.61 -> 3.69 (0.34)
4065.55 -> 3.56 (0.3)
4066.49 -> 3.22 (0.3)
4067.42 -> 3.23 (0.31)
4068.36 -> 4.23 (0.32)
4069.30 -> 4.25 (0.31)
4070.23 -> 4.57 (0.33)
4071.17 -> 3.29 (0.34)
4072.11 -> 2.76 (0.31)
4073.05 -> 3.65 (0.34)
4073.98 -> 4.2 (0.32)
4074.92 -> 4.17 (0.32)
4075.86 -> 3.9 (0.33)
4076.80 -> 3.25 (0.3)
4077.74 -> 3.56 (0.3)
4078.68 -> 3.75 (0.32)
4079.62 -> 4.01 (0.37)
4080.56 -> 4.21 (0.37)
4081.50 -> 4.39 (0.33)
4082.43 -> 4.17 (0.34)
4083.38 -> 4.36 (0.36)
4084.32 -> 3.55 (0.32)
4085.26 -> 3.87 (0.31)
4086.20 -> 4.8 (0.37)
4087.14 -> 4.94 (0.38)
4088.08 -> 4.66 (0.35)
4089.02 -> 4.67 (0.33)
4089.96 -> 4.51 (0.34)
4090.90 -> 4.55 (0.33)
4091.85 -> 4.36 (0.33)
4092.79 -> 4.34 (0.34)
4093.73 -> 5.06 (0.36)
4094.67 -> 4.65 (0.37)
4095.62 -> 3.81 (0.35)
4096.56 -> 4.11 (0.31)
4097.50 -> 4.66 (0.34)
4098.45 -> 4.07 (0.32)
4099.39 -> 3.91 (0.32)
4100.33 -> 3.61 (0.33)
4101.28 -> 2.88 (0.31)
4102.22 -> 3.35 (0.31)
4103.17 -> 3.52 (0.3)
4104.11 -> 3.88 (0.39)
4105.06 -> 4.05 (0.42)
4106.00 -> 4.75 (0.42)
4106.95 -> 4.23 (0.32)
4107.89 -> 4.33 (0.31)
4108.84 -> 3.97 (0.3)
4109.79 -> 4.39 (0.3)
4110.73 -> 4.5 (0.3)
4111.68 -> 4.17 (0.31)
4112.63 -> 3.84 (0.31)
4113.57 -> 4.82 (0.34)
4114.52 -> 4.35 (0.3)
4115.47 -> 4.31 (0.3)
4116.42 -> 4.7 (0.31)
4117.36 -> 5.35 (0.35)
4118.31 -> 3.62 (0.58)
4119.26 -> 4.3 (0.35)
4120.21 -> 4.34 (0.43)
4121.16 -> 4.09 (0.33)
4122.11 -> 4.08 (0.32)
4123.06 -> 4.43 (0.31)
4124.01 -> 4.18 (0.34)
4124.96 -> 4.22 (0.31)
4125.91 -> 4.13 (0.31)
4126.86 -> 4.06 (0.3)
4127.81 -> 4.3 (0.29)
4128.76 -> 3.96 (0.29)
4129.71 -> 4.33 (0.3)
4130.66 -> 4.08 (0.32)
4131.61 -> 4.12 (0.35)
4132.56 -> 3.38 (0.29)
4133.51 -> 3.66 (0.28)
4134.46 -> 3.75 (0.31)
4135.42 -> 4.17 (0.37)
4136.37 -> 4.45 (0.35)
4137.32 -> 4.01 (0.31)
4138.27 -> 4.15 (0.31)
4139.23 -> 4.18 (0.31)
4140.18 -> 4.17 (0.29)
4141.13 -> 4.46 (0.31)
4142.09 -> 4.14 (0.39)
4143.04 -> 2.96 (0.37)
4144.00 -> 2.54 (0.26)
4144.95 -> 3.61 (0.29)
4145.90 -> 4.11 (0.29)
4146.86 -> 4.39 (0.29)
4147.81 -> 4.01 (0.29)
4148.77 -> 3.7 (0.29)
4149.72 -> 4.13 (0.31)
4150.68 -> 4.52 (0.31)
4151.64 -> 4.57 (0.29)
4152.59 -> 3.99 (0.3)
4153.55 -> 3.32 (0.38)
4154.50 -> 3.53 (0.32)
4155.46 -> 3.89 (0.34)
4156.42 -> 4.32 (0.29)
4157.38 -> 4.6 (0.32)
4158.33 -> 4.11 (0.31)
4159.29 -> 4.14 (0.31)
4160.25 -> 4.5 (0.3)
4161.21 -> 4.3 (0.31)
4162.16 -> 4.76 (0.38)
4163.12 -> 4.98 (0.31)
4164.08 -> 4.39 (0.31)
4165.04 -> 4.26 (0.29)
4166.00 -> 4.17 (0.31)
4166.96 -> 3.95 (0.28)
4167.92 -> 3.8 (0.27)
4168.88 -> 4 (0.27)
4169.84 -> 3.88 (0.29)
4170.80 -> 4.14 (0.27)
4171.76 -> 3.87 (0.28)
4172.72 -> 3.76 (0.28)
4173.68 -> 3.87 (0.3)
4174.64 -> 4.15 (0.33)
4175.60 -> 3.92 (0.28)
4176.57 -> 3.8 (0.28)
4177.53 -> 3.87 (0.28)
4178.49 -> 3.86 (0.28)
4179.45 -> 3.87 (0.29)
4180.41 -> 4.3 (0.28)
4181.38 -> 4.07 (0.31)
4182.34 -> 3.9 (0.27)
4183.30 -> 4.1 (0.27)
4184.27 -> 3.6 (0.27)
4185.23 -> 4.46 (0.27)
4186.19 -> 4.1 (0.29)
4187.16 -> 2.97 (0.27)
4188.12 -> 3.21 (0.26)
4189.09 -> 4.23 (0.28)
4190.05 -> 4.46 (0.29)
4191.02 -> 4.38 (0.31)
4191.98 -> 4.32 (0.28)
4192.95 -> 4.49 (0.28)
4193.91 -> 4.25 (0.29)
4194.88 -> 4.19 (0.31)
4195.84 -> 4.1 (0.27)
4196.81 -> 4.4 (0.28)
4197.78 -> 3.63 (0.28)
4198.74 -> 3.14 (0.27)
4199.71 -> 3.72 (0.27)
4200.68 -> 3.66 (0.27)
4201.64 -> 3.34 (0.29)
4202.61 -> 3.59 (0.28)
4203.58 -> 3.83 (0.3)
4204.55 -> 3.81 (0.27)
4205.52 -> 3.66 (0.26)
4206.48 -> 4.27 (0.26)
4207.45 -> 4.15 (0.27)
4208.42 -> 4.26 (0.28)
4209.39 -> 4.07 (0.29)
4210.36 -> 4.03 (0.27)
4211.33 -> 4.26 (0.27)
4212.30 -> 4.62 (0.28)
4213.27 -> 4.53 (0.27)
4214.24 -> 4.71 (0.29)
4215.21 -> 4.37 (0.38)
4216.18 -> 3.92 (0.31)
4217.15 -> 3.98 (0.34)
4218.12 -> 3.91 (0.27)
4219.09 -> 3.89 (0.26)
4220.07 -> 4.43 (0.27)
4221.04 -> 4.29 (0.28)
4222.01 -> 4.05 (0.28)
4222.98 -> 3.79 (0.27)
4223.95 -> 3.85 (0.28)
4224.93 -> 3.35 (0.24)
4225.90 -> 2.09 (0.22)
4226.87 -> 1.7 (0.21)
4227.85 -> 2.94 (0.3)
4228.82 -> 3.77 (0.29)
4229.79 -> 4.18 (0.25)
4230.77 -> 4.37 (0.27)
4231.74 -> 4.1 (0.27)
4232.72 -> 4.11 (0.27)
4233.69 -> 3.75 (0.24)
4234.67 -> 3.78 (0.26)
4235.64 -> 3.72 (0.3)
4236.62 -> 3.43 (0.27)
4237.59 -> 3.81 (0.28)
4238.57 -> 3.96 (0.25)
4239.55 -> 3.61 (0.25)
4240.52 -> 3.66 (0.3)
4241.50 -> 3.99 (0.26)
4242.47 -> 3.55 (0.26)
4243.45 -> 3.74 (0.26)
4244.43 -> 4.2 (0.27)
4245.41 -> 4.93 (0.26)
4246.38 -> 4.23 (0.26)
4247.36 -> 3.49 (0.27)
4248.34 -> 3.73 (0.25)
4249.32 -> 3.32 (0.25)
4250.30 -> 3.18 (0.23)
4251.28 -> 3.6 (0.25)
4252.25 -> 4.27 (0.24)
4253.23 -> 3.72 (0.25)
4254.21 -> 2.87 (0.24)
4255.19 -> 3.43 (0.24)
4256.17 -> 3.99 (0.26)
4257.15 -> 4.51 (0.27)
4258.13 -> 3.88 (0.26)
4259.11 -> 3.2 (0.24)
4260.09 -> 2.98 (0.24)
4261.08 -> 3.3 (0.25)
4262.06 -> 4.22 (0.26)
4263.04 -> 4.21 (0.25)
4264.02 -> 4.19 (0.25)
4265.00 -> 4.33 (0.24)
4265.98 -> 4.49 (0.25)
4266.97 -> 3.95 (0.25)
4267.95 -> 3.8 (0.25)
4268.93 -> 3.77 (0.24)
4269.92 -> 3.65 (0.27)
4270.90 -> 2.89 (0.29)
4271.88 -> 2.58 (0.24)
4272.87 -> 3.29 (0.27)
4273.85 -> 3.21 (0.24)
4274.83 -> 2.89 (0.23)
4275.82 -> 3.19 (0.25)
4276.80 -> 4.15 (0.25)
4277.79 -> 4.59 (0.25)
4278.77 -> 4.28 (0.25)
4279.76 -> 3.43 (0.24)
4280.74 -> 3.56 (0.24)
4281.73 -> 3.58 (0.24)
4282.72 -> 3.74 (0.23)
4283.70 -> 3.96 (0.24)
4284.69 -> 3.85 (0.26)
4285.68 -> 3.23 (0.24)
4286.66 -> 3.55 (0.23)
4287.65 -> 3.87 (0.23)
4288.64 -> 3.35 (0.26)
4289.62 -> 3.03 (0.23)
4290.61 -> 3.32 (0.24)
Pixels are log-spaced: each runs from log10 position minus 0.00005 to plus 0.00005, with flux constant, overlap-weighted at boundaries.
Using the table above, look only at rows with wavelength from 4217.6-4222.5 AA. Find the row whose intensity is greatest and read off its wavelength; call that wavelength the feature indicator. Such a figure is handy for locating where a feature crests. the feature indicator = 4220.07 AA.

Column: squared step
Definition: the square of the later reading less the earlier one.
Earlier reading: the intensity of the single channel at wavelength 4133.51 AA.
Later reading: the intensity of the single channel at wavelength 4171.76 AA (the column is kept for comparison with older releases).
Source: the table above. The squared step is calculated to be 0.04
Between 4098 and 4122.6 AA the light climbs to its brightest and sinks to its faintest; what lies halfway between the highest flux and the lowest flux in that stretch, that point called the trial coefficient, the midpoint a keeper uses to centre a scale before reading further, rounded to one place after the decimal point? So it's 4.1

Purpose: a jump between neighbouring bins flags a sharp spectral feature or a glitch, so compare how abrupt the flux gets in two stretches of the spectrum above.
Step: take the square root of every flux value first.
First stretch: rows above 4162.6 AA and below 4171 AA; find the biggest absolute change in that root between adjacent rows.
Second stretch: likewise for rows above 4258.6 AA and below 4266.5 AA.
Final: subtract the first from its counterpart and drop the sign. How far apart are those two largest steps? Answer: 0.10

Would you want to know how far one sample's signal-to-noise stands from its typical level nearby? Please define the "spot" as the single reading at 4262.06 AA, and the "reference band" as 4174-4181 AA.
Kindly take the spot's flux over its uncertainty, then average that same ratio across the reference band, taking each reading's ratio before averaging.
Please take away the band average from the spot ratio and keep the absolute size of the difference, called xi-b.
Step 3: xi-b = 2.5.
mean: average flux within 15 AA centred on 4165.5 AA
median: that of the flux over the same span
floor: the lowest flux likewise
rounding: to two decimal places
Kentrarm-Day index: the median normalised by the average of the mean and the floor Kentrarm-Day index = 1.04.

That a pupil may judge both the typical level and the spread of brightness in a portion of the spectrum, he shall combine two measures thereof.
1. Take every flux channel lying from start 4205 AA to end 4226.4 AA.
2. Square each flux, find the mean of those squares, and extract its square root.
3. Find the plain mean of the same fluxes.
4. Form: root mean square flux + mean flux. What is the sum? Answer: 8.08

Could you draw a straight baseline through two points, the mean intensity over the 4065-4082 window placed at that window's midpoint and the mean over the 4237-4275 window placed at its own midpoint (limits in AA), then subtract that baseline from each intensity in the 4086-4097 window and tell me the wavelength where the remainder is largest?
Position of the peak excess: 4093.73 AA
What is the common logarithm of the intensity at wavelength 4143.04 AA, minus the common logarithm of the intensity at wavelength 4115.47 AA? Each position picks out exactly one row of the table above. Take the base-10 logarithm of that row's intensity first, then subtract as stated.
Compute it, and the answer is -0.16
